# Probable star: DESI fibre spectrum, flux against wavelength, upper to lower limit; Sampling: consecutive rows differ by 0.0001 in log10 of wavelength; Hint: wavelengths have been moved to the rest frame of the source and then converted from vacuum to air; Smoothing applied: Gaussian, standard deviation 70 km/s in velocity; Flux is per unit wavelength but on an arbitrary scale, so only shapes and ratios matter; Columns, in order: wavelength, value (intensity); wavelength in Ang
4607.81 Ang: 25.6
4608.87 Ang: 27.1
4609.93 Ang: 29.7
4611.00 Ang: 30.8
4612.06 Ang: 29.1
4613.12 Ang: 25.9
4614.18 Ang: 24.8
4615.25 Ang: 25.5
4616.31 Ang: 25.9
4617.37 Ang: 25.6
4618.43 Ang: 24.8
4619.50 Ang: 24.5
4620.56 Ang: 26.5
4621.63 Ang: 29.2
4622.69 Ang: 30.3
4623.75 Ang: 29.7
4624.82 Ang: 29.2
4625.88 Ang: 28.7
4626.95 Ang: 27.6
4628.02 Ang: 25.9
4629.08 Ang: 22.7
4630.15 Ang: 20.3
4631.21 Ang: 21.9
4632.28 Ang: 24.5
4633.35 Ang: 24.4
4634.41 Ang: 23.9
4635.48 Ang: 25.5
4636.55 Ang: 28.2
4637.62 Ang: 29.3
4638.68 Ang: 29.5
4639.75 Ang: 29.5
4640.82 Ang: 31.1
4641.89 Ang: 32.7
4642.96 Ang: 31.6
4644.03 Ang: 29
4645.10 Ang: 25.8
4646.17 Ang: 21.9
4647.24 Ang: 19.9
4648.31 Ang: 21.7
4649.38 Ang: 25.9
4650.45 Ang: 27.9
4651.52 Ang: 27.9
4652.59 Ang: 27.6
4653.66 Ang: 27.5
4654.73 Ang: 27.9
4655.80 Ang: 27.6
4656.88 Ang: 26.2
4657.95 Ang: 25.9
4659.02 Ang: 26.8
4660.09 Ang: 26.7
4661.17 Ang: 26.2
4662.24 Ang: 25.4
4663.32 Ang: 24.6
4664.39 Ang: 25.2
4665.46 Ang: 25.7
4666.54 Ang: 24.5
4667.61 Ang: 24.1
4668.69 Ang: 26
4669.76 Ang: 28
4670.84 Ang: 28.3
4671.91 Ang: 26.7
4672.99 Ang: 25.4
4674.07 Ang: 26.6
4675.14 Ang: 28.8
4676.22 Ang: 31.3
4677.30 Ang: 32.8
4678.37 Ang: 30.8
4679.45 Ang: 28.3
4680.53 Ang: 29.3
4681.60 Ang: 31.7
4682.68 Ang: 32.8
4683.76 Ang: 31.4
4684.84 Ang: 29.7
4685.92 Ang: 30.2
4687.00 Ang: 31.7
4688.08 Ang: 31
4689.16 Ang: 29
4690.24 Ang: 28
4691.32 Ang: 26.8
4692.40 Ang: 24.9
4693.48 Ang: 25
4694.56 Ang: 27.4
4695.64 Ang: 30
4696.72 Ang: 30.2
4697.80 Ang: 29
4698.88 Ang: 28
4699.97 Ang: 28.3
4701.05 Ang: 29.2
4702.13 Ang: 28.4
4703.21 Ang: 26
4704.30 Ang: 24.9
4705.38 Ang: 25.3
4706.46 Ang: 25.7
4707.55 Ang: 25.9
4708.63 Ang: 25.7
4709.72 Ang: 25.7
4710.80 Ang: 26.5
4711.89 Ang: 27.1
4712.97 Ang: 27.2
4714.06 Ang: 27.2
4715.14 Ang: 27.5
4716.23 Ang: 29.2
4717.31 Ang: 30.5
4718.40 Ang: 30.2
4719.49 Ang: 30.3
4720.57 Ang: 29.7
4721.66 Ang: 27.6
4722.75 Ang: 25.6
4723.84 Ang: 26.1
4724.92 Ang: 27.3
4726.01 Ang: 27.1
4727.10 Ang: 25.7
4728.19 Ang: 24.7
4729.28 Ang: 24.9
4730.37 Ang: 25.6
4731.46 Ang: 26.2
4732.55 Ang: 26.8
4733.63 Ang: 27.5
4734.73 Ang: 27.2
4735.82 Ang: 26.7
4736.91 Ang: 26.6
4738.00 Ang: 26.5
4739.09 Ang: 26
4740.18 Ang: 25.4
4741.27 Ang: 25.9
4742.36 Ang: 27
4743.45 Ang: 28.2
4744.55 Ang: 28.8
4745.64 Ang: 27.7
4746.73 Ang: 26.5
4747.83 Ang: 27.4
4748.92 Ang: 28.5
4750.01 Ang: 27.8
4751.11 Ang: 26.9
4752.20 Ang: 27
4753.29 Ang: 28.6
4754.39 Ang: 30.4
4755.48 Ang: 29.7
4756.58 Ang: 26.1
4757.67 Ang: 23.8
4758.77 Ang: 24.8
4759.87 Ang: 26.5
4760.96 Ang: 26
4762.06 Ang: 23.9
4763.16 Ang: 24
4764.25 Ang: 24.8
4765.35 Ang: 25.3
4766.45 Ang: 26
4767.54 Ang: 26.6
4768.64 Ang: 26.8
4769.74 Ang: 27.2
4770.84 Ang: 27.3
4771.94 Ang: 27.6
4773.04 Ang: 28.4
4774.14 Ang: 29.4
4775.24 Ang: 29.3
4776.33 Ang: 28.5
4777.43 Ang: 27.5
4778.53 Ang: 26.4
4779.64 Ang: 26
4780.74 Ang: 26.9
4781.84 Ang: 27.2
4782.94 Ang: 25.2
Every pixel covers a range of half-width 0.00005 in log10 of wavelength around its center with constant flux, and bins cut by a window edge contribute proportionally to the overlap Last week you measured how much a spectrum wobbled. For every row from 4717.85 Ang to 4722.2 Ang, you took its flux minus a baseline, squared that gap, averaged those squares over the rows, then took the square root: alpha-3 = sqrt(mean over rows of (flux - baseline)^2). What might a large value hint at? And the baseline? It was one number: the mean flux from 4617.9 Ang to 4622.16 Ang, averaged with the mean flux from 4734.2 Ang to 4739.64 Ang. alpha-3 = 3.2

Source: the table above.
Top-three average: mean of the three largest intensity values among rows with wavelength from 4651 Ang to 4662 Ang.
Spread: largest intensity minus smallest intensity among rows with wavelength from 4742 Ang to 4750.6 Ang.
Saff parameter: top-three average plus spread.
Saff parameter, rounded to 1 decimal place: 30.1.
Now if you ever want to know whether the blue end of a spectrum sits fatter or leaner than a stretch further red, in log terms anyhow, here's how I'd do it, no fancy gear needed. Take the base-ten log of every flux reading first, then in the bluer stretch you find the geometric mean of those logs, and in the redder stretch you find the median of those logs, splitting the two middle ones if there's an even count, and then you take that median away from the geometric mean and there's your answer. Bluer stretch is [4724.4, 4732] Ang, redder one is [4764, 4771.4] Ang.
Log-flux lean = -0.011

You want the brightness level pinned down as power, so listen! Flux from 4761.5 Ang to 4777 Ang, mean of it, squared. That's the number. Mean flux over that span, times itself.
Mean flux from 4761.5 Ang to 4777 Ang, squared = 718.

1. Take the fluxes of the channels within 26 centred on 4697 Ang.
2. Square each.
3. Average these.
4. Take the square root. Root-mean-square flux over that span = 27.8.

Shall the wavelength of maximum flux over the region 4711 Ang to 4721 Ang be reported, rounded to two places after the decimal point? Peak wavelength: 4717.31 Ang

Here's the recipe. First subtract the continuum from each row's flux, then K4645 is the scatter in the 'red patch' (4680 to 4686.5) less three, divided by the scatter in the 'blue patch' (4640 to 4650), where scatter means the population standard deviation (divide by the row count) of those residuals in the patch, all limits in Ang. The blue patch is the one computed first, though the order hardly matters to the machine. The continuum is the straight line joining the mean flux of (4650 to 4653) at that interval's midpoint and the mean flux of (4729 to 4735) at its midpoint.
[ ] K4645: -0.40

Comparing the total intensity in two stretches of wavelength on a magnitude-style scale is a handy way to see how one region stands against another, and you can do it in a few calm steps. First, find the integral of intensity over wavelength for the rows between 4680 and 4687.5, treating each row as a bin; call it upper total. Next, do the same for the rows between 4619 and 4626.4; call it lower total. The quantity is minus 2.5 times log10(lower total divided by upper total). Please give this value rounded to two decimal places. 0.11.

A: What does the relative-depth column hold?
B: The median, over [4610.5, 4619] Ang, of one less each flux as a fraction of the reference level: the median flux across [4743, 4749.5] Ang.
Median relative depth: 0.08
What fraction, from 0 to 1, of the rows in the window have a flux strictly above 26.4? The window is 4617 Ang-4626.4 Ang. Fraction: 0.67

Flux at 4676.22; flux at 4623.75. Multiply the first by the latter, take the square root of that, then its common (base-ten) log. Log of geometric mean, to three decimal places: 1.484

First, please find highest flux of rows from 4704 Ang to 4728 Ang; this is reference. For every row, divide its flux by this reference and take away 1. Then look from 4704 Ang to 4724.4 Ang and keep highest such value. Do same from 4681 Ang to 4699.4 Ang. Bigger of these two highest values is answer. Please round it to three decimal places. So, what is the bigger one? 0.075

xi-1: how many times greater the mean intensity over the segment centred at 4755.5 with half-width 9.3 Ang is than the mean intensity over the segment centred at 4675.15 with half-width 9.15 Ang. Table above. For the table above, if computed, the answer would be 0.93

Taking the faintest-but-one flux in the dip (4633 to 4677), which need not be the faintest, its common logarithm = 1.34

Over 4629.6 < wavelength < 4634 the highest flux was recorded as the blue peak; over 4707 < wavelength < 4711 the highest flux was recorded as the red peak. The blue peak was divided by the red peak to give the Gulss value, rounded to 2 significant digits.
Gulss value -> 0.92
